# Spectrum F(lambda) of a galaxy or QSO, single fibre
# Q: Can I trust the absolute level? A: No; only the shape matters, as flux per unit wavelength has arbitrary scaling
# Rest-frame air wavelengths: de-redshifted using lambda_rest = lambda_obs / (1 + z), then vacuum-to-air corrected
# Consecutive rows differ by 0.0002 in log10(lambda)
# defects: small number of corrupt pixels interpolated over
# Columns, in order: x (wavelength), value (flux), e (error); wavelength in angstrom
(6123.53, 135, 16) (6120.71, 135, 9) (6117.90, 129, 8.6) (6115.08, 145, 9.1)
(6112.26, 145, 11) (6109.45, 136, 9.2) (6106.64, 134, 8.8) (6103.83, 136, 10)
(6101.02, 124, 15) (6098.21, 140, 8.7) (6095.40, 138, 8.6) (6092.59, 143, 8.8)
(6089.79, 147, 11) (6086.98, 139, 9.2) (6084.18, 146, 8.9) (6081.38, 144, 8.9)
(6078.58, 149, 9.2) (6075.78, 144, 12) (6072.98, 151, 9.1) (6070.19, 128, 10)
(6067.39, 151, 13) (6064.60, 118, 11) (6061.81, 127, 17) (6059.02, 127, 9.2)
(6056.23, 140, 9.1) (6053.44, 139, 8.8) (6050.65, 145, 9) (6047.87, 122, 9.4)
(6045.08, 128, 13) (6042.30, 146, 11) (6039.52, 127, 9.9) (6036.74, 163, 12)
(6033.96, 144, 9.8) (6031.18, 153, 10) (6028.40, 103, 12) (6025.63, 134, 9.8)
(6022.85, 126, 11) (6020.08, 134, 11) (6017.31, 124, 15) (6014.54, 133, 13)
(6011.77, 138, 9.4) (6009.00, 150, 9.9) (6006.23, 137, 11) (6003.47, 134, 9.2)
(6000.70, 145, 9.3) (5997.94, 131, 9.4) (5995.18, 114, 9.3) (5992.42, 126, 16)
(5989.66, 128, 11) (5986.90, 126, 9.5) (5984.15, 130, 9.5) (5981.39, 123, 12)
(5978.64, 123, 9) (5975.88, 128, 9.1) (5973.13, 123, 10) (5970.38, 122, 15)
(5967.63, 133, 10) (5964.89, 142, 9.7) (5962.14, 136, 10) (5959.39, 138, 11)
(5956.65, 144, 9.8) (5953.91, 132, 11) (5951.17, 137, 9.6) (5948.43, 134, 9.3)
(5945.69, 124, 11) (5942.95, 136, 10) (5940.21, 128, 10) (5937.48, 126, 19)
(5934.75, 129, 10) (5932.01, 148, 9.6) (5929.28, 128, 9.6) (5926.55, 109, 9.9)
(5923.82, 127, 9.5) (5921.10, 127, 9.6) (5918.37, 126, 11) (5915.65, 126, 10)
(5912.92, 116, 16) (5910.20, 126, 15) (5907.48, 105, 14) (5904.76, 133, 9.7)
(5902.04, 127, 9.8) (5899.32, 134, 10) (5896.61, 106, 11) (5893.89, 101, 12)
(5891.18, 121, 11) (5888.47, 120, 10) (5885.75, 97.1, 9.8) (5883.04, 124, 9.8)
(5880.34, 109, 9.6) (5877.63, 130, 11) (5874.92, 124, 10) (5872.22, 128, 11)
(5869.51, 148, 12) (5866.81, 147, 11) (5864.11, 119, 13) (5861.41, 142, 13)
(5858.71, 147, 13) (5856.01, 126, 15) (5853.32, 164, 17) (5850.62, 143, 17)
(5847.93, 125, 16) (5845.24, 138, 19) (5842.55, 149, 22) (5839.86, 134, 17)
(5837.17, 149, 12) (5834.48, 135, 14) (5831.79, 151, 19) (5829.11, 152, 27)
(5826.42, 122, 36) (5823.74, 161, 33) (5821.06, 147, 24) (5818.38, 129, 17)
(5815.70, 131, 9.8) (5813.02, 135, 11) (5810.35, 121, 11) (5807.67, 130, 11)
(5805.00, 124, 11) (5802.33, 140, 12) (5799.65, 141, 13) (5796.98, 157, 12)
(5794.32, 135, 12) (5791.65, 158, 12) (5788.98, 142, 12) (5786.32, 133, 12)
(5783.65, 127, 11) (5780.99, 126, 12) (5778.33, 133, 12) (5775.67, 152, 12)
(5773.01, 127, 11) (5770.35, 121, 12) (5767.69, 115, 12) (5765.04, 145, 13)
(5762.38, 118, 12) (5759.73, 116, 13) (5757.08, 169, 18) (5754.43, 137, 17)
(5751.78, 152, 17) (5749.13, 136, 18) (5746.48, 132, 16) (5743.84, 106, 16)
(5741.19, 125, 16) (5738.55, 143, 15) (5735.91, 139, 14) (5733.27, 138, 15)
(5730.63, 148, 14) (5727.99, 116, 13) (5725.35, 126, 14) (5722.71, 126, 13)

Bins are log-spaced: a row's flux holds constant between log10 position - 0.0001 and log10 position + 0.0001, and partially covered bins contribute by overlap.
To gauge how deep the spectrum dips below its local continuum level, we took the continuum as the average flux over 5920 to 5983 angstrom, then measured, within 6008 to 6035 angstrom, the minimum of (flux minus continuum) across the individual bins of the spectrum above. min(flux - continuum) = -27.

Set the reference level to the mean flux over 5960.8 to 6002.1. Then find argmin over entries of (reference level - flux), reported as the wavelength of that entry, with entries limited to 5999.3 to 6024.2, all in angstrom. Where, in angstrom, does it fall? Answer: 6009.00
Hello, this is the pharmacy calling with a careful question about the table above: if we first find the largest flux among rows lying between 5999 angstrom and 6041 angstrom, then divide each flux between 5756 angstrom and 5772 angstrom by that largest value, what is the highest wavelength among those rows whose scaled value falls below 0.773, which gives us 5770.35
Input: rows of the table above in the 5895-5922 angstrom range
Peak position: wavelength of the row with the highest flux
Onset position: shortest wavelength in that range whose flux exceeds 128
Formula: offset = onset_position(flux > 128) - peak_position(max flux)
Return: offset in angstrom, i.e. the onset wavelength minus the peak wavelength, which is 0.0 angstrom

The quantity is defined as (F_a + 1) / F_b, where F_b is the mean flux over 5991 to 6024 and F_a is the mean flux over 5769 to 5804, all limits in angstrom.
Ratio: 1.05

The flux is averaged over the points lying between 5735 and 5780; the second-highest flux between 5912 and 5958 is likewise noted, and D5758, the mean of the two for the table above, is 139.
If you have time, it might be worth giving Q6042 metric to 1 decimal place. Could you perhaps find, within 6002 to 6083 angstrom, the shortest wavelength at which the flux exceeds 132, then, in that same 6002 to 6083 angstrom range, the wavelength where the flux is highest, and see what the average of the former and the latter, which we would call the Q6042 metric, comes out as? 6020.1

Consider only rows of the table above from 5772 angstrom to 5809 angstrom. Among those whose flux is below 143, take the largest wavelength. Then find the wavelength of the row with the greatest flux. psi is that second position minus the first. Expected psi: -16.0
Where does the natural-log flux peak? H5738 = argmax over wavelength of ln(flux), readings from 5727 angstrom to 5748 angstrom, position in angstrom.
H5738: 5730.63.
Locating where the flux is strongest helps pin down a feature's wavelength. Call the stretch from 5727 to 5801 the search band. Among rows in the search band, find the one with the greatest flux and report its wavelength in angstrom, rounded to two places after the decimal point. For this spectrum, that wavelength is 5757.08 angstrom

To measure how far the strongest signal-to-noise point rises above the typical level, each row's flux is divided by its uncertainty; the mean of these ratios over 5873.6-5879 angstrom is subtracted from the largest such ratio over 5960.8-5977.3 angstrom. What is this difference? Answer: 2.5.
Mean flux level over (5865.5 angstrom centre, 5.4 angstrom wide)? 133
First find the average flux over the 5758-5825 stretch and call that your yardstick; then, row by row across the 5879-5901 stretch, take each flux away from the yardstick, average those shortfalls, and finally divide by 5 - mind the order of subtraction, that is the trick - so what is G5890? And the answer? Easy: 4.1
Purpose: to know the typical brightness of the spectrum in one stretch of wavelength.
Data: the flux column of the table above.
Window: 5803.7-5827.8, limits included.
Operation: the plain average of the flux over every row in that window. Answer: 133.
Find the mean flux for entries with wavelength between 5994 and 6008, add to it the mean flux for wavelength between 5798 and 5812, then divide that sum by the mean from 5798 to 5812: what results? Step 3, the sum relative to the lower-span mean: 2.01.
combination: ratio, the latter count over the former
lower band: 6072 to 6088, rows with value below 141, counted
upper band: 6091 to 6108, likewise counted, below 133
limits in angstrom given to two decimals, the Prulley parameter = 1.00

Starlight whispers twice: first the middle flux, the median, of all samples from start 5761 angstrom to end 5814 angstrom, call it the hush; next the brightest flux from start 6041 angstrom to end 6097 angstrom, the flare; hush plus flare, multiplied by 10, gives 2840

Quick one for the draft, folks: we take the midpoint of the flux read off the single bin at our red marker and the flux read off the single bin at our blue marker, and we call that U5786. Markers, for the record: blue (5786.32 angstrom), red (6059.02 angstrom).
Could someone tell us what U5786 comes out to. 130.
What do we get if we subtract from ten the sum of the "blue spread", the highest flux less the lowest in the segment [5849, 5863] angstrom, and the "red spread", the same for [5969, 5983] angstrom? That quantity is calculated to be -34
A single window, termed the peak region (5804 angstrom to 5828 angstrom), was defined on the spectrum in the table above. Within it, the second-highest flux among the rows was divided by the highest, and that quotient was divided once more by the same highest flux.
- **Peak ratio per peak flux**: 0.0057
